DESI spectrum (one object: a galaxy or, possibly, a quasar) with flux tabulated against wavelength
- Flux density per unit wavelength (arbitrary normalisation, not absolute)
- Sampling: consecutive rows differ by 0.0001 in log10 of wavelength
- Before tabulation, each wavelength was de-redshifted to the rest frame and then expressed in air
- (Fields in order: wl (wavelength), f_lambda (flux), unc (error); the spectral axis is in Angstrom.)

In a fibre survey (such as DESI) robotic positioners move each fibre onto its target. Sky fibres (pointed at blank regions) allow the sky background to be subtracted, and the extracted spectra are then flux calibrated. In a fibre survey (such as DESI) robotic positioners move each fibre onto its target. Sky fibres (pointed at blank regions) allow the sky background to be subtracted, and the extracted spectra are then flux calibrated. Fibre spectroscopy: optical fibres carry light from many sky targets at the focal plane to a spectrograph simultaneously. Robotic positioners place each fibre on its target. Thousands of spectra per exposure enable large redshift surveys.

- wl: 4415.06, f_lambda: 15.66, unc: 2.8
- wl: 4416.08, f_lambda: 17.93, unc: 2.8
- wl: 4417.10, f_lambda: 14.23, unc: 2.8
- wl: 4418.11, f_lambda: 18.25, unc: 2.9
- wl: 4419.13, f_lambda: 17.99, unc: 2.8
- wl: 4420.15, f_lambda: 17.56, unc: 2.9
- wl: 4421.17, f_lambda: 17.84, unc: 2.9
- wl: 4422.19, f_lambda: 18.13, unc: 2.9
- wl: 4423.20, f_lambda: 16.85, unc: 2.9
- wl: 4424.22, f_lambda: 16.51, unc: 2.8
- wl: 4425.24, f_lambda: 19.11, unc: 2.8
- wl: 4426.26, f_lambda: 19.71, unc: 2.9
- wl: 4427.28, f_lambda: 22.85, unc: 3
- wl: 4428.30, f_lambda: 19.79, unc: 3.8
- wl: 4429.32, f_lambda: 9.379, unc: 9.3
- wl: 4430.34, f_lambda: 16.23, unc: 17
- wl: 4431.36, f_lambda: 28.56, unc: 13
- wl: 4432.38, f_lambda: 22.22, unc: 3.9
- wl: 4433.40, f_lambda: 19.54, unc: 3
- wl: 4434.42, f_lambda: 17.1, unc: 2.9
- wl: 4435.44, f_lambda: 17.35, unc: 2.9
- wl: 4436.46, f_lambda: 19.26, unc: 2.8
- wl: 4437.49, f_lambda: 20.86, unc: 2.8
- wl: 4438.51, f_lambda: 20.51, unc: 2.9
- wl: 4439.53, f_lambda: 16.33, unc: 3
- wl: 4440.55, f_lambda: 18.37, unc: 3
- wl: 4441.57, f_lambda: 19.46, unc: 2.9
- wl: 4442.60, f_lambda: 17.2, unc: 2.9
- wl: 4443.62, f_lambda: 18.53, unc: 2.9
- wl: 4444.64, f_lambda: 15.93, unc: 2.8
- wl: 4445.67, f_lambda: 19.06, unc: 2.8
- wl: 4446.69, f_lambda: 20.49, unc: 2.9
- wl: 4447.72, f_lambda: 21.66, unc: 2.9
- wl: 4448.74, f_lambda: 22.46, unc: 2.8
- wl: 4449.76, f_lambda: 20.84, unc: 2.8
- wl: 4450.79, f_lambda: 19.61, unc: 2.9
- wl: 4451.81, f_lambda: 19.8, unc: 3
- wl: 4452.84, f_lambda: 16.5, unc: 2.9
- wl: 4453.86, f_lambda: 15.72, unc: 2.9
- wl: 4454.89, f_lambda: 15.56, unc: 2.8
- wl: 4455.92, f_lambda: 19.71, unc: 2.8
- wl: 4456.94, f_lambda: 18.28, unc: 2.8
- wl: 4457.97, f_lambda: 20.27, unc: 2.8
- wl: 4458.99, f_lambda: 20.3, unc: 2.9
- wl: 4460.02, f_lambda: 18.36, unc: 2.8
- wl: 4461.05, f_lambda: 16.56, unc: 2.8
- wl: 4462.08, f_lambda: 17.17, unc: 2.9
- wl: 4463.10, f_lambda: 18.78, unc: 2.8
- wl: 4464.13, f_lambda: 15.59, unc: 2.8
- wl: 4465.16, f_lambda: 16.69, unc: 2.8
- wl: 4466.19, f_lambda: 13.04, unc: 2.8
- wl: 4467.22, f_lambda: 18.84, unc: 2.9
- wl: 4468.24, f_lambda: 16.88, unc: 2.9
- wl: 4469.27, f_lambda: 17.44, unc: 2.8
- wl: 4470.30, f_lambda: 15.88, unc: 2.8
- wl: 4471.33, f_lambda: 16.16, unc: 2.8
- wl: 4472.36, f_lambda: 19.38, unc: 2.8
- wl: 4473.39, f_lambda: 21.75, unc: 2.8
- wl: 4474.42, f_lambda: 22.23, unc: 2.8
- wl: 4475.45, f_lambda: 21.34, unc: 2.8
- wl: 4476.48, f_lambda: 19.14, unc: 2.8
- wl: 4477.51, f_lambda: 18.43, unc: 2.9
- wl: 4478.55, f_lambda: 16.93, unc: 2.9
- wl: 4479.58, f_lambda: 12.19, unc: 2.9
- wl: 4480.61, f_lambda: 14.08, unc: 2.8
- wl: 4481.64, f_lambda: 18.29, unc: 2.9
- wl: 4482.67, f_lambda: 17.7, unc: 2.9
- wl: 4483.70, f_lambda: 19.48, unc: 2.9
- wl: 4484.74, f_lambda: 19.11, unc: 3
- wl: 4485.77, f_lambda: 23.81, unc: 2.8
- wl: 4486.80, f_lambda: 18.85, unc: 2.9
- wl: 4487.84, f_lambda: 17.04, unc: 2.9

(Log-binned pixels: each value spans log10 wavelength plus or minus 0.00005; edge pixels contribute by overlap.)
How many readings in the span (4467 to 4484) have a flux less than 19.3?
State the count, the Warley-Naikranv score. 12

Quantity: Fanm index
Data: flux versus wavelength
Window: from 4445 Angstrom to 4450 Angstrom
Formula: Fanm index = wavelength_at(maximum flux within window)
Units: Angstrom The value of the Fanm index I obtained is 4448.74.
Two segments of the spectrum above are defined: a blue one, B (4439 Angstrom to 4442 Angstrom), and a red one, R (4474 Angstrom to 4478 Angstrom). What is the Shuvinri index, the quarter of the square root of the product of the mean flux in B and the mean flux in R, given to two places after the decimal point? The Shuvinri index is 4.78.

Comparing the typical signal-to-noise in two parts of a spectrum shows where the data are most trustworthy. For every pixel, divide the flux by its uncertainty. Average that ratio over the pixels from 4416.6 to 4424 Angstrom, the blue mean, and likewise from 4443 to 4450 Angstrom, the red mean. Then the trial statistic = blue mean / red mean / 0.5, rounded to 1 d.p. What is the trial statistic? 1.7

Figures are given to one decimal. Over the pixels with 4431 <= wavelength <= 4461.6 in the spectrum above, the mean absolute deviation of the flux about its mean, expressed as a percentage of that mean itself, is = 9.8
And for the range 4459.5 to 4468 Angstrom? 8.3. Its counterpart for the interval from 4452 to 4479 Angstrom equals 10.0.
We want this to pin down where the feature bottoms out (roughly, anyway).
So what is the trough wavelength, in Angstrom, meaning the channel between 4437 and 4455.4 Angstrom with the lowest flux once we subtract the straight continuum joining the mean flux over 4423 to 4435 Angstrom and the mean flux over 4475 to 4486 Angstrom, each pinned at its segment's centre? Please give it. 4454.89 Angstrom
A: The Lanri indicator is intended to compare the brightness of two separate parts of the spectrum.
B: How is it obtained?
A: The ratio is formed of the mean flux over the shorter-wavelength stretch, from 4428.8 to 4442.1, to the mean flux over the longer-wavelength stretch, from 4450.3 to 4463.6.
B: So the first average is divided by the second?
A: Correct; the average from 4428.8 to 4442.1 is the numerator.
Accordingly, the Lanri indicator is 1.04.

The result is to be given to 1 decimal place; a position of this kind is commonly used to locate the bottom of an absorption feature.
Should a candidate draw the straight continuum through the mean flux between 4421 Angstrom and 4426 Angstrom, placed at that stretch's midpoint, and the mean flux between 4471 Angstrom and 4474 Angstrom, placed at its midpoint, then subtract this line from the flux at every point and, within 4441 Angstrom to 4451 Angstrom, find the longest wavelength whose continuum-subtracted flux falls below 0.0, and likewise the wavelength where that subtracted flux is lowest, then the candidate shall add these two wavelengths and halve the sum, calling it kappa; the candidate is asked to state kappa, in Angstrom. 4444.6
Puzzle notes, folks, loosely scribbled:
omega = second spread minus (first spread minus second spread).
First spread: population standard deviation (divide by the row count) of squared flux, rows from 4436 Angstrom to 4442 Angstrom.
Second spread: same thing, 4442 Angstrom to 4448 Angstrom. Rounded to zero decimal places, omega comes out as 88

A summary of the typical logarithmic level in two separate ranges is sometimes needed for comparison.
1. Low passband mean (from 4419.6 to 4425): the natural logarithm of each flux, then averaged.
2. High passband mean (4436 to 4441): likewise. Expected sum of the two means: 5.80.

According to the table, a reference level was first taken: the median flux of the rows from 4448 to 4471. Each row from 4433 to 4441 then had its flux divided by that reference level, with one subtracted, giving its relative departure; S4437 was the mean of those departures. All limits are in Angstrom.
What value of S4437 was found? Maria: 0.045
